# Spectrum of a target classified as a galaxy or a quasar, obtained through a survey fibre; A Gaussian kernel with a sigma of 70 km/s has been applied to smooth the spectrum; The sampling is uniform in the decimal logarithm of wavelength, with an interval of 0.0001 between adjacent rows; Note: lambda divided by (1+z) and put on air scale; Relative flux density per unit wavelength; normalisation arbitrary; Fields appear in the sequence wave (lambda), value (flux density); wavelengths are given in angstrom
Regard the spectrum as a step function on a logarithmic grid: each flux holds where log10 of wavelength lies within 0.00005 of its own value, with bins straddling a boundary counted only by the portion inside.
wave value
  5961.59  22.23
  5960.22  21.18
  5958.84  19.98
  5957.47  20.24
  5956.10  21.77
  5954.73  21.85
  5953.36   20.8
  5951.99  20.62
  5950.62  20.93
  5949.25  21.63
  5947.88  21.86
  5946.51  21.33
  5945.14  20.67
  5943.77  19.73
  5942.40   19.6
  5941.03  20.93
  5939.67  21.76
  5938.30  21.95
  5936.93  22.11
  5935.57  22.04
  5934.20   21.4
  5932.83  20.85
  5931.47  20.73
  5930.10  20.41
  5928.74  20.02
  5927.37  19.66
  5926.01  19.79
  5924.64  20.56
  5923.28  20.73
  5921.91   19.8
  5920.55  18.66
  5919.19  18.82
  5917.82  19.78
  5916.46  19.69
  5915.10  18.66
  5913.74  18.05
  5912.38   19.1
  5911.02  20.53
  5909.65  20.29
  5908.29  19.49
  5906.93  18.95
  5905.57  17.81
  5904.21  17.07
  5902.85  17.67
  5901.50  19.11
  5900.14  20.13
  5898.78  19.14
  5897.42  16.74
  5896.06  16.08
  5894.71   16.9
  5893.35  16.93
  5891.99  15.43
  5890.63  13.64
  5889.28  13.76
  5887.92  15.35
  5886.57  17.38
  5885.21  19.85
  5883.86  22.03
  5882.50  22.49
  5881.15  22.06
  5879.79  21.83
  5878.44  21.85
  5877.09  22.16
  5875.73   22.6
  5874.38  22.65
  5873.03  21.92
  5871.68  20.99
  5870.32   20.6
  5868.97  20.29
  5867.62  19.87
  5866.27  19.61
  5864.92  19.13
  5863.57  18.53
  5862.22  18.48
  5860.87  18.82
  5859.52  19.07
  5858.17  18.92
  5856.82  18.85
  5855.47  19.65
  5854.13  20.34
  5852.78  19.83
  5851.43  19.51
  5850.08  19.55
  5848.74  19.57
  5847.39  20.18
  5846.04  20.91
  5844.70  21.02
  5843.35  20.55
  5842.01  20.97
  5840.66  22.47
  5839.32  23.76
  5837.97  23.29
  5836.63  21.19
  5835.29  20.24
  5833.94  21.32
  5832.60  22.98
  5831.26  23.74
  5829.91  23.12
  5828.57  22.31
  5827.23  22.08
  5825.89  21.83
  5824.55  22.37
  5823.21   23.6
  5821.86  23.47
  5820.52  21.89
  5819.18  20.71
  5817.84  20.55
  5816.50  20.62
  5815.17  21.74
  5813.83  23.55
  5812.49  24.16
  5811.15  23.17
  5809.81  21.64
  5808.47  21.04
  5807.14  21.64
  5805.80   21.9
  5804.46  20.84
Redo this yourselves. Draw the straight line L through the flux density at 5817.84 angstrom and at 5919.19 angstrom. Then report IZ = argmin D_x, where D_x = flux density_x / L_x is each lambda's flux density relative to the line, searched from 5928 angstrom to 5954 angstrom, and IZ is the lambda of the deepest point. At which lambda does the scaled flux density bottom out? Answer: 5942.40 angstrom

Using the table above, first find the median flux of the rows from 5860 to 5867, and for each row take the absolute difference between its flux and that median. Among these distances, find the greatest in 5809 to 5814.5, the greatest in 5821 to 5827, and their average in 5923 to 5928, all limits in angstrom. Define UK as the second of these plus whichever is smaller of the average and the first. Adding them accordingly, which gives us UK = 6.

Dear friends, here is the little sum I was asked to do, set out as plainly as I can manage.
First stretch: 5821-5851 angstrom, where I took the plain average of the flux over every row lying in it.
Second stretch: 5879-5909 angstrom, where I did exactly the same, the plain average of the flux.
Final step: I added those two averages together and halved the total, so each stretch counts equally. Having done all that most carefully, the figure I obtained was 20.01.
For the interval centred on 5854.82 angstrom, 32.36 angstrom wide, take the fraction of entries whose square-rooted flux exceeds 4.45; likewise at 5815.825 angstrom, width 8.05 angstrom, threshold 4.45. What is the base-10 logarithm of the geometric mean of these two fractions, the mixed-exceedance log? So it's -0.15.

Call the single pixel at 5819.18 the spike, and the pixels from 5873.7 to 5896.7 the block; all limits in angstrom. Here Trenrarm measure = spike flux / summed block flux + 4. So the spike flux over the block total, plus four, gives 4.064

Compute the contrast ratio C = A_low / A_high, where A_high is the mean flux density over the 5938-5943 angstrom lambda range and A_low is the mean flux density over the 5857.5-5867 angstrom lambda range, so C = 0.90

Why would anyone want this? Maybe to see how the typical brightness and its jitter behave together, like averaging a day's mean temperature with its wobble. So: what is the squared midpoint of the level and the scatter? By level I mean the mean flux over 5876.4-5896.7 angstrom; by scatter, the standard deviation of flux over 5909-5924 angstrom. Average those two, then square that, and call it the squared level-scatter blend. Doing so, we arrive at 94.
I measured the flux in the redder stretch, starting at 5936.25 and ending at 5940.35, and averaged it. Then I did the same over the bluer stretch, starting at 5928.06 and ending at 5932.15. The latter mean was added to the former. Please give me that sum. 42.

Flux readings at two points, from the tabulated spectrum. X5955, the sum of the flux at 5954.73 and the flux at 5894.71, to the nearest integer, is 39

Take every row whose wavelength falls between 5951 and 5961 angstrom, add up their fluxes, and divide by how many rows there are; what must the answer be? 20.9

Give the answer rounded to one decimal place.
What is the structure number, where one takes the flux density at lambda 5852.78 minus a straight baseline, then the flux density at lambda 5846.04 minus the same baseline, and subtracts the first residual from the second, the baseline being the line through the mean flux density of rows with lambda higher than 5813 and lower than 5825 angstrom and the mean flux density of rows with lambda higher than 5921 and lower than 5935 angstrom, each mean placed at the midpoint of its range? 1.0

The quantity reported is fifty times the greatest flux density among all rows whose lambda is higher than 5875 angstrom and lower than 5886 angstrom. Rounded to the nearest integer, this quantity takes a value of 1130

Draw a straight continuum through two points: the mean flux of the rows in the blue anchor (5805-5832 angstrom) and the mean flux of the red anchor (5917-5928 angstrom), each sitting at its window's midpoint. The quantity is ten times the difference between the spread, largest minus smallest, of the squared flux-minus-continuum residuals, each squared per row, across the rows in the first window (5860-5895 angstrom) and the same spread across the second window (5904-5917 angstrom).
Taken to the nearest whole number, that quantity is 375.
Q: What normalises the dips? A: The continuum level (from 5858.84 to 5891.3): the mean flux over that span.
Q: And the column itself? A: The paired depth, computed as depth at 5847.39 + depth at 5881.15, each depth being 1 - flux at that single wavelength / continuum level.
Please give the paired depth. -0.13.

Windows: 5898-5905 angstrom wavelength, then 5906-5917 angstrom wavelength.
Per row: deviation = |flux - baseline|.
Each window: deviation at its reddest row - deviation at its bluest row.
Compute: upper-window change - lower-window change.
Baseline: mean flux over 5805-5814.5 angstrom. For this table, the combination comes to -2.8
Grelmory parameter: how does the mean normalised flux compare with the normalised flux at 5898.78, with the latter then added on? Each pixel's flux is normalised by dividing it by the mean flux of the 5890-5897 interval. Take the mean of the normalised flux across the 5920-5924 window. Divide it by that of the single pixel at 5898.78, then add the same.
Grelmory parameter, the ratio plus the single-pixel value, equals 2.24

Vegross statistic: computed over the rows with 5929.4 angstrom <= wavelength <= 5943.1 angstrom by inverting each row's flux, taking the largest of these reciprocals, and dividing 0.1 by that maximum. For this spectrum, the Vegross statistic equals 1.96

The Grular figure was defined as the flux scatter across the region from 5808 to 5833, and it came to 1.1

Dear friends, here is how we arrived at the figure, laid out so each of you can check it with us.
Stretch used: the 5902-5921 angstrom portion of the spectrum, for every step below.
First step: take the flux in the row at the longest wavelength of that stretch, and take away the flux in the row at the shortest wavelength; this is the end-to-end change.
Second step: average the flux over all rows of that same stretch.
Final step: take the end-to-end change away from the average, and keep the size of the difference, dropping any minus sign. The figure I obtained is 18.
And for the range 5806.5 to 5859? 24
